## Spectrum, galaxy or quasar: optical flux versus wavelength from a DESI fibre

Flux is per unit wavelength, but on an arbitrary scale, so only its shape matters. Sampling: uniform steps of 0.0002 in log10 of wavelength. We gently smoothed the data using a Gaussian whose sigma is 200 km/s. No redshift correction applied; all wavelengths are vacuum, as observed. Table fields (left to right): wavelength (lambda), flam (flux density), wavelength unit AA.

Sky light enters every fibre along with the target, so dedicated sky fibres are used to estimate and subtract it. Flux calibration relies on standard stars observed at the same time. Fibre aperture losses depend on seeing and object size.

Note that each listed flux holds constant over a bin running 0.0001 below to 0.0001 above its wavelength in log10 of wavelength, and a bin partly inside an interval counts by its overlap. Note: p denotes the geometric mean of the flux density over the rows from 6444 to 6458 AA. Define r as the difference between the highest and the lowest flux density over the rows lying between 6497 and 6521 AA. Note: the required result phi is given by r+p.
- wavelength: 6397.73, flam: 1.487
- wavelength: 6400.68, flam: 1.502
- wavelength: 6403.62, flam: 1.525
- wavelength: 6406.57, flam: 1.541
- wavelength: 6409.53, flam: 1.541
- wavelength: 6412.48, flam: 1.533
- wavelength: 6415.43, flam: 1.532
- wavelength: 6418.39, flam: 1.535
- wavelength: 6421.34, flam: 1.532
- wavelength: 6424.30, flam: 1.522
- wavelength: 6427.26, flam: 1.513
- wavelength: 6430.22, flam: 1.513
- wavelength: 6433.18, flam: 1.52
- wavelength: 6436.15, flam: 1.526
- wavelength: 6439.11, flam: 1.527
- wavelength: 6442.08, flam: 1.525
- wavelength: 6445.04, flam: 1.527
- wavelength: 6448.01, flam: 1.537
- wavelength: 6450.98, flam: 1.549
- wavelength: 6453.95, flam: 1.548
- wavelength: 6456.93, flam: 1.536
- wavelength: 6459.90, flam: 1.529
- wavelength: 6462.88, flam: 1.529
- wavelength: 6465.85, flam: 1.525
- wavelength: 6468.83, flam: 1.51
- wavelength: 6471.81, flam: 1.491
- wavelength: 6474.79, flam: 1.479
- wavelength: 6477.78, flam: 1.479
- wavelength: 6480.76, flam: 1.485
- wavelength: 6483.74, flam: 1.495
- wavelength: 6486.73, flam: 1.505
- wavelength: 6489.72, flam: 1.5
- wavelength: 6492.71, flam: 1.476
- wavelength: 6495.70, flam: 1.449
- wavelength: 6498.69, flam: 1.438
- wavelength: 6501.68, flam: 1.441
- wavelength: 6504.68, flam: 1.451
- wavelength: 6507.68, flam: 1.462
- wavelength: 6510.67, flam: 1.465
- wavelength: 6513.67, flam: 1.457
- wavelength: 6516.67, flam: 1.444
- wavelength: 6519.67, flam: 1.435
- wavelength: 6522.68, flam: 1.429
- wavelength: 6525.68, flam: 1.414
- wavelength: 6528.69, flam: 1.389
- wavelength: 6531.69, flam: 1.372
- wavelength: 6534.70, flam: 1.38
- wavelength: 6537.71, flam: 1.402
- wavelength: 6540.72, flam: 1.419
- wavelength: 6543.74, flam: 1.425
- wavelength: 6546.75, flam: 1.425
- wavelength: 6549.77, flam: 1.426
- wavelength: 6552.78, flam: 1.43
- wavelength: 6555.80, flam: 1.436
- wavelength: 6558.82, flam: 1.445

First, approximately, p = 1.54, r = 0.030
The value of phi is 1.57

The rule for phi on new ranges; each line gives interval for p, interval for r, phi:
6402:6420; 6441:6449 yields 1.55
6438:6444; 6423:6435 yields 1.53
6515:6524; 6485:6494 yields 1.46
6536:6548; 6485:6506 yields 1.48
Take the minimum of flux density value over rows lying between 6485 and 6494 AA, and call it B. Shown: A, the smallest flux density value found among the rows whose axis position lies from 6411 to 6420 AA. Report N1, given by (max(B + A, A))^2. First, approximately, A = 1.532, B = 1.476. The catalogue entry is 9.05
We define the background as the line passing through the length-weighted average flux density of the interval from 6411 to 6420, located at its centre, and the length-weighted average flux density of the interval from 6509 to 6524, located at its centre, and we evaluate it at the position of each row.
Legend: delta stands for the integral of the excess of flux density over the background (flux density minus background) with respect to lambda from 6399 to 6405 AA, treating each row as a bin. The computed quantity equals -0.2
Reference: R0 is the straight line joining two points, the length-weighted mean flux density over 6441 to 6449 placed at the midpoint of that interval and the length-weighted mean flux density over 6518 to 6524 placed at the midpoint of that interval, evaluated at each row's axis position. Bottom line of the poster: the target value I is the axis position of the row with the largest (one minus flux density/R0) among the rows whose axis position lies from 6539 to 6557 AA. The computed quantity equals 6540.72 AA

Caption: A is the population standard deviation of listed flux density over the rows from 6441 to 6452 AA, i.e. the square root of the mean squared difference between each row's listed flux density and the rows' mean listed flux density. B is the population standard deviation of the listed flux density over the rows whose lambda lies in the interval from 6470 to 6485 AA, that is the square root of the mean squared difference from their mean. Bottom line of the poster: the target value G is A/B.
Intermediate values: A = 0.010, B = 0.006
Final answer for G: 1.49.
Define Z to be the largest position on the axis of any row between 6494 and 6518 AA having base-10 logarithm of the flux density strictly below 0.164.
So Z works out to 6516.67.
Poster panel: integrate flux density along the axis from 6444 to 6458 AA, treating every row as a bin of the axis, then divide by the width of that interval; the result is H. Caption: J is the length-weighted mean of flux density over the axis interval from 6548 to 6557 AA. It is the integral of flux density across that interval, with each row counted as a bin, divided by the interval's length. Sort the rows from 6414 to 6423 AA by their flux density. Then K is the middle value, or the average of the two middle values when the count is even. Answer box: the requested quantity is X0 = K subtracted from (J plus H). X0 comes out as 1.44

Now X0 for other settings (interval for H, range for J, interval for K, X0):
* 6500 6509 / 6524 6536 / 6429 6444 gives 1.32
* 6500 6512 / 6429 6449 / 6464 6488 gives 1.49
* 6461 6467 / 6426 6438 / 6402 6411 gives 1.51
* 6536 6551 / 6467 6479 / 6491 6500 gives 1.46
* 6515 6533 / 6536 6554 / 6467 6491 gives 1.34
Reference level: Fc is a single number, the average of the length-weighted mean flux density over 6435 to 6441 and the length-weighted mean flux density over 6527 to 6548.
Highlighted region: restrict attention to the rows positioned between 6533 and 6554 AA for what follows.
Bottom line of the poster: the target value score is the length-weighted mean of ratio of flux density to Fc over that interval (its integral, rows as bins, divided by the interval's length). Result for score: 0.97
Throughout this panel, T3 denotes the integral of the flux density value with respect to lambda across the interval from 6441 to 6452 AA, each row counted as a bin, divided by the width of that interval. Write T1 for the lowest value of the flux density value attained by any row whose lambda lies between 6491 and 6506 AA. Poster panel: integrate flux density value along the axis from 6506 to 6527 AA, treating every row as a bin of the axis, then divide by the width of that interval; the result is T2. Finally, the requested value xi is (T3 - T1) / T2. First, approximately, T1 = 1.438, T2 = 1.44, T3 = 1.535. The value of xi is 0.07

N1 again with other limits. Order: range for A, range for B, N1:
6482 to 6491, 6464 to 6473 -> 8.92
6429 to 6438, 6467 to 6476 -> 8.95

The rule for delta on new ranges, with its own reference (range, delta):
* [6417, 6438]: 0.0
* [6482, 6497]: 0.2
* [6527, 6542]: -0.6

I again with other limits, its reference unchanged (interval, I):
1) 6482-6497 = 6495.70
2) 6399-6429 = 6400.68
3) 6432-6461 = 6433.18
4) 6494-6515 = 6498.69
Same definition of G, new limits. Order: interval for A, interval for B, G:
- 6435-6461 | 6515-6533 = 0.34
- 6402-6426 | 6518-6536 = 0.26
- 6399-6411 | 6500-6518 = 1.81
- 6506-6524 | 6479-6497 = 0.73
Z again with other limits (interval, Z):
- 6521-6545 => 6543.74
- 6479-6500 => 6498.69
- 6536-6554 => 6552.78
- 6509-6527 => 6525.68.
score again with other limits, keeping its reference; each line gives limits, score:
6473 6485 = 1.01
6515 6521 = 0.98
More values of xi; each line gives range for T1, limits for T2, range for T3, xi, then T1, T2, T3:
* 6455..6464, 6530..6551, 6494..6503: -0.06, 1.529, 1.41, 1.444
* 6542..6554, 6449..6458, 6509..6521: 0.02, 1.425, 1.54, 1.452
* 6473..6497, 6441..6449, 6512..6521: 0.00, 1.449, 1.53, 1.446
